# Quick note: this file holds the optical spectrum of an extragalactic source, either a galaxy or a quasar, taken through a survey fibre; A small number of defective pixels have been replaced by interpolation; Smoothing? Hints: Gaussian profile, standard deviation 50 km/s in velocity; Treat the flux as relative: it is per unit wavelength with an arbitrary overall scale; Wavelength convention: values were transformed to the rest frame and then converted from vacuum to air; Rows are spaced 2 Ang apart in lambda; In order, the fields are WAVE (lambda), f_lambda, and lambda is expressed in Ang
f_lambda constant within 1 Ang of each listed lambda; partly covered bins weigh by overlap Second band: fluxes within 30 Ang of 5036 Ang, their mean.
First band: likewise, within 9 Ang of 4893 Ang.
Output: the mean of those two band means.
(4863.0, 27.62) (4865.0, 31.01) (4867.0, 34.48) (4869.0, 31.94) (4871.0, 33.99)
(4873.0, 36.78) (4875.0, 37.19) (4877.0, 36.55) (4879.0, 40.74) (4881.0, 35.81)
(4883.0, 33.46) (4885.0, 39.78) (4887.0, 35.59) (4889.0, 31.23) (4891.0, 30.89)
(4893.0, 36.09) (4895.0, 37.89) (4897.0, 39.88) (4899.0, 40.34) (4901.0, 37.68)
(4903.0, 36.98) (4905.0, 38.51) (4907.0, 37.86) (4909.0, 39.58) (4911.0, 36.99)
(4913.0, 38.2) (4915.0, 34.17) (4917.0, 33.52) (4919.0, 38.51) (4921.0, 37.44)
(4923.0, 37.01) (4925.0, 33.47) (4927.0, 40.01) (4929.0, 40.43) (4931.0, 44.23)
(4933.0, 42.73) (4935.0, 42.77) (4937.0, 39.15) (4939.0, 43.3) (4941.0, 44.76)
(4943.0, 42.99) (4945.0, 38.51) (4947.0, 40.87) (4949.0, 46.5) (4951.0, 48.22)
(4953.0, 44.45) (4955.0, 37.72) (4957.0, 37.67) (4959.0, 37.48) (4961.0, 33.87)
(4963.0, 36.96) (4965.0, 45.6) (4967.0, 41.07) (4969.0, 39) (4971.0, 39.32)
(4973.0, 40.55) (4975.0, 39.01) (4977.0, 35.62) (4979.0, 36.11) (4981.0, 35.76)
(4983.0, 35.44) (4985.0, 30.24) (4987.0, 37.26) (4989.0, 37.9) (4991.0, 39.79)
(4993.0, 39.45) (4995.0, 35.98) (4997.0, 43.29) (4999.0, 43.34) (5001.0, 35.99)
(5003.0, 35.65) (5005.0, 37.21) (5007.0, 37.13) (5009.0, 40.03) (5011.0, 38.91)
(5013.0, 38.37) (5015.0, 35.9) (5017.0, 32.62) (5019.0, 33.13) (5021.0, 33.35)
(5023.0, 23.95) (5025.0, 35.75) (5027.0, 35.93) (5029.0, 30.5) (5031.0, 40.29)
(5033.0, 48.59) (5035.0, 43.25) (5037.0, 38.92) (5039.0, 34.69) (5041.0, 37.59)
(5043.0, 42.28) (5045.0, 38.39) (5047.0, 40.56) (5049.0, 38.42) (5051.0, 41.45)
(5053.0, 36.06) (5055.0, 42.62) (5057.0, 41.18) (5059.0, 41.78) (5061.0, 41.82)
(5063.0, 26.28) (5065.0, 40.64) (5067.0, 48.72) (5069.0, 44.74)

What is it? 37.1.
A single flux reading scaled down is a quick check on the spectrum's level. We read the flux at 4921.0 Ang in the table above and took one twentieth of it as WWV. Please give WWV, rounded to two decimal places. 1.87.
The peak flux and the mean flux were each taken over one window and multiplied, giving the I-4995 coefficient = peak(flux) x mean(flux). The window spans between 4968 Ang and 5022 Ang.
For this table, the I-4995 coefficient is 1615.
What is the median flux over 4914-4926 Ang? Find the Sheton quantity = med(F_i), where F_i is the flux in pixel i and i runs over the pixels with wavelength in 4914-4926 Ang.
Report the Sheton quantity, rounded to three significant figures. 35.6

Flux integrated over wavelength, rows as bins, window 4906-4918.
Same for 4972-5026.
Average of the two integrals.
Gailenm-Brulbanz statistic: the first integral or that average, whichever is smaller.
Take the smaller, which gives 441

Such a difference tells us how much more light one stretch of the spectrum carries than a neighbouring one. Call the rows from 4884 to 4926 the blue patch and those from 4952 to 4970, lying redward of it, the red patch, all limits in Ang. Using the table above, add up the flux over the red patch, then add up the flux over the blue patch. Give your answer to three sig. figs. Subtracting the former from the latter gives 418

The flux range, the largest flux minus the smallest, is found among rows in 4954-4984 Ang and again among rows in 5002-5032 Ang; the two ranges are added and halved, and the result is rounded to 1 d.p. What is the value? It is 14.0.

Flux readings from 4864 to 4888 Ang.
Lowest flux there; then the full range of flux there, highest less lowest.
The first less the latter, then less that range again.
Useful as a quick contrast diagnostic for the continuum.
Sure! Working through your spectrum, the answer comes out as 12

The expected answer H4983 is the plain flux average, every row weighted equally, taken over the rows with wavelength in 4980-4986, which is 34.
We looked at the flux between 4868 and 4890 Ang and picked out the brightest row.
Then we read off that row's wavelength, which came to 4879.0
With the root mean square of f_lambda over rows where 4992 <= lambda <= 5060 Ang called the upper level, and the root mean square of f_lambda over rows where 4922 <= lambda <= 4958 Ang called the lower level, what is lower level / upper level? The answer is 1.09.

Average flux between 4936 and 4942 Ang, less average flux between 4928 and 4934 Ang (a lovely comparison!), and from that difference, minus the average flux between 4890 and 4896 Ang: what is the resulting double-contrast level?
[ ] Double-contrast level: -35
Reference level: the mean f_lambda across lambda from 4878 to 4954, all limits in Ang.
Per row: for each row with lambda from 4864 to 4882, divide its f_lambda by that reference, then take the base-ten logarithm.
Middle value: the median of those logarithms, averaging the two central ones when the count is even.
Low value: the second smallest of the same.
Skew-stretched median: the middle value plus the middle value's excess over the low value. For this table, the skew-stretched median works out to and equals 0.013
